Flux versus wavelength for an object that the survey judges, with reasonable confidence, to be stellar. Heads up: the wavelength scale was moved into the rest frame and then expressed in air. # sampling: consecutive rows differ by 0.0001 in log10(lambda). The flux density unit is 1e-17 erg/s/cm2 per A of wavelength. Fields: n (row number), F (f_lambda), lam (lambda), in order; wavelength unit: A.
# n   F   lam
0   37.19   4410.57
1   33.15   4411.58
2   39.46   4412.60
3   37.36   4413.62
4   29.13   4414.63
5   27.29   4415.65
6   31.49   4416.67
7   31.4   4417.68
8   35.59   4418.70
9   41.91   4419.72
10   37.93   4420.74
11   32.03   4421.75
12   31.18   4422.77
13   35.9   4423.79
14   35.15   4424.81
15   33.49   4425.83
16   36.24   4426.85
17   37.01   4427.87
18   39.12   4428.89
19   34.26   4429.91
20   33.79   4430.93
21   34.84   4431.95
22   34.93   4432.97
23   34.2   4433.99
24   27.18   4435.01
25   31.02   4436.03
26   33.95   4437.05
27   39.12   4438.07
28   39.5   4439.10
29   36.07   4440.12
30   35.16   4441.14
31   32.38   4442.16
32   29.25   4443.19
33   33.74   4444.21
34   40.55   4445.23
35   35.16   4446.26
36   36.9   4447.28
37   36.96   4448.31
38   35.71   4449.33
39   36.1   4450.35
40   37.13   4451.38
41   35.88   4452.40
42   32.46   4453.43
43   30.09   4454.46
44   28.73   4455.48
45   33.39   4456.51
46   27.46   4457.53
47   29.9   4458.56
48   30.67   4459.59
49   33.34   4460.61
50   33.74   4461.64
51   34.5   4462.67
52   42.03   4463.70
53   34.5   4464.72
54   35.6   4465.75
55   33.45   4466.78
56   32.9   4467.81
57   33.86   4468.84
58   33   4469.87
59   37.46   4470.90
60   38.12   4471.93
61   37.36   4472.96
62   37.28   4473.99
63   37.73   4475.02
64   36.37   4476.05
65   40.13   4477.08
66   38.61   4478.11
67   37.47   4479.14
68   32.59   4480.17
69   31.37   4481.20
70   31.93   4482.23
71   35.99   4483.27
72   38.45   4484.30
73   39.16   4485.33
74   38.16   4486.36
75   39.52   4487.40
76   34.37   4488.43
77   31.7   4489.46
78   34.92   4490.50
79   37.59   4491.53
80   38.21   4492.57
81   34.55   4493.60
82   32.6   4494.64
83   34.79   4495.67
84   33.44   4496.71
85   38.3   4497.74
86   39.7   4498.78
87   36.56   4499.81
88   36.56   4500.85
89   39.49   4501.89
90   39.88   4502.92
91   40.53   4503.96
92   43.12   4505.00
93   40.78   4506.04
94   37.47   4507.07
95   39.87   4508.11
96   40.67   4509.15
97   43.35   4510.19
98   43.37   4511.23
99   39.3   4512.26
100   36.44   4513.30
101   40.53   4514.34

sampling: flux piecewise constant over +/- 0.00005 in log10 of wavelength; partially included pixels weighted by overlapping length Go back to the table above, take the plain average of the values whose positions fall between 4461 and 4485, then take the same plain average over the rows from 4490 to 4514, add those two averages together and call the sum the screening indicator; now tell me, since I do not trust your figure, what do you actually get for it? 74.2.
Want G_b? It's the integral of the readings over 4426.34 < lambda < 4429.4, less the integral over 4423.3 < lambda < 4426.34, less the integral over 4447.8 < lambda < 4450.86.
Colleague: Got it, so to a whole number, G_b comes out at -103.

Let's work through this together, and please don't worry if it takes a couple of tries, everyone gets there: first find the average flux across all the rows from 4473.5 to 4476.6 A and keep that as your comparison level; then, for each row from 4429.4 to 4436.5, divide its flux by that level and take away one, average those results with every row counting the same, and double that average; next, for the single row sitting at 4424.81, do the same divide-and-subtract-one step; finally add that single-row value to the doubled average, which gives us -0.3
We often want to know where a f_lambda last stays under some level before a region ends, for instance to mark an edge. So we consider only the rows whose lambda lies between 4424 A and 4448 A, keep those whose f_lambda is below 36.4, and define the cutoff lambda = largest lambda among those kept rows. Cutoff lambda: 4446.26 A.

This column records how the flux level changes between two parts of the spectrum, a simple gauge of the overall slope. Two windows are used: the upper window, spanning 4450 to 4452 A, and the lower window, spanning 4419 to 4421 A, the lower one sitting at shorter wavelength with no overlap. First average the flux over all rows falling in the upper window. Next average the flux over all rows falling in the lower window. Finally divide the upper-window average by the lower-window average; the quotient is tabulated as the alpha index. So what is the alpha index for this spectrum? 0.92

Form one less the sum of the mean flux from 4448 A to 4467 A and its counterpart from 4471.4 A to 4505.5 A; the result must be -69.6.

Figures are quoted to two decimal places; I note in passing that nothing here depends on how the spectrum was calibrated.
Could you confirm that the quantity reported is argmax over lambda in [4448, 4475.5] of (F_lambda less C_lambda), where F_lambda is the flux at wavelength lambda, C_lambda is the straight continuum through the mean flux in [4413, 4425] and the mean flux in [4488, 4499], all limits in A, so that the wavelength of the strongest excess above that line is 4463.70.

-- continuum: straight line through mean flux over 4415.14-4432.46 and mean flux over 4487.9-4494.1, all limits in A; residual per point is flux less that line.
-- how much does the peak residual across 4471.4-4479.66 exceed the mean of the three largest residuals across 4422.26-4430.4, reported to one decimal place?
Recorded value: 2.2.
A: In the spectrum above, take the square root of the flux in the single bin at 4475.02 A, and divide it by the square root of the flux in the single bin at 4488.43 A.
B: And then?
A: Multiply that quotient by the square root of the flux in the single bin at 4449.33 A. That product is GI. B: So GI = 6.3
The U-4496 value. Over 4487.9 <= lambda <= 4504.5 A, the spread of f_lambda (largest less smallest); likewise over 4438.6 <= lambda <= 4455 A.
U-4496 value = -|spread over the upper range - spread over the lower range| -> -2.5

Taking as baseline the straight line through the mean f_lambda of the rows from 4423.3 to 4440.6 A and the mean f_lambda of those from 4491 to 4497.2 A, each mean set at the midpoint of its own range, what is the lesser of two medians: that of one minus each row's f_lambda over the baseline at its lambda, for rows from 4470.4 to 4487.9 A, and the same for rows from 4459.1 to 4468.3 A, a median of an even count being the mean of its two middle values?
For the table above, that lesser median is -0.066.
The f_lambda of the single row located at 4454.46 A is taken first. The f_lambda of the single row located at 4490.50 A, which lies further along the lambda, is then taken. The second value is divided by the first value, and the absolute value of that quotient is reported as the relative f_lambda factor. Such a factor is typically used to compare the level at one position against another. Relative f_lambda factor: 1.16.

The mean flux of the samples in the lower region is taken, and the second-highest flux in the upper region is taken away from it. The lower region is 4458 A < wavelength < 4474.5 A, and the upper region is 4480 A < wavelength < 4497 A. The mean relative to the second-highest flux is -4.3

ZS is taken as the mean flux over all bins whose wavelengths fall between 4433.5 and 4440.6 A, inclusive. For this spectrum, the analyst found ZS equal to 34.4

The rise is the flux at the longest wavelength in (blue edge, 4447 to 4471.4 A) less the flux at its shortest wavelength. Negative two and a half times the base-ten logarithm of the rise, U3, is 0.63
